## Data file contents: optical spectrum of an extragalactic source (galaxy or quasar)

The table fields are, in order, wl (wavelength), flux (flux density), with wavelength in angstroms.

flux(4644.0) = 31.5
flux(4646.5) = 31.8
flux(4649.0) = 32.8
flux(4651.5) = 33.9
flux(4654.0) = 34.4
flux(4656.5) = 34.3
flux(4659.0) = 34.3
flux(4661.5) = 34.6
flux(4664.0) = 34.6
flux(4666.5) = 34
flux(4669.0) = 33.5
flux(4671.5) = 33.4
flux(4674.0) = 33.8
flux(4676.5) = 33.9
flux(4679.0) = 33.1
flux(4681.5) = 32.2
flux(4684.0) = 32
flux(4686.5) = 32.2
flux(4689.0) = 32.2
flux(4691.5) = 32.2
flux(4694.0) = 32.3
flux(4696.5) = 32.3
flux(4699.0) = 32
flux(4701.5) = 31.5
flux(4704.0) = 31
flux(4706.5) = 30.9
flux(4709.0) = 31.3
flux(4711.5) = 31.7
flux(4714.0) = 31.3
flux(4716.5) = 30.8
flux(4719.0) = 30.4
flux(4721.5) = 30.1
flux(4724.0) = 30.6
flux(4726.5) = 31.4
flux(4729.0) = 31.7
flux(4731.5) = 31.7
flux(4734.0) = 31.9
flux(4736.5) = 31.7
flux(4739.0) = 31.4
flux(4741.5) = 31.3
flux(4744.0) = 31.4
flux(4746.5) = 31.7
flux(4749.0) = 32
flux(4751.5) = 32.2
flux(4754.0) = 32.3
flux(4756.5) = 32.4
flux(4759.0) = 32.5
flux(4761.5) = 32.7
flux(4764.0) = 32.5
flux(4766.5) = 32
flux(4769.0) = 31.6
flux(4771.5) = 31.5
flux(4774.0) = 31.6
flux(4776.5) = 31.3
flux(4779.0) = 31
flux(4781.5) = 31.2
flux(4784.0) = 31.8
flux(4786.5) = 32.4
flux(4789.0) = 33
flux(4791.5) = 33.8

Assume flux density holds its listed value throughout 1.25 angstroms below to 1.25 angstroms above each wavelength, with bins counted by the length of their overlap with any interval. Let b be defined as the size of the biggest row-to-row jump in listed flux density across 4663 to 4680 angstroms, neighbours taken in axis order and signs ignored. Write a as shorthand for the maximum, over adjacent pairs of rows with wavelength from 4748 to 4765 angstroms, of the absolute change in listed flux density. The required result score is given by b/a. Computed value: 4.0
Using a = 0.20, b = 0.8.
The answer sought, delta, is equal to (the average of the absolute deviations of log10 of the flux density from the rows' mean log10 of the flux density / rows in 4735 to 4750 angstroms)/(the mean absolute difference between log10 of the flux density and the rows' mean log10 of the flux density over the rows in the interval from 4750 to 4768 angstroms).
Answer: 1.3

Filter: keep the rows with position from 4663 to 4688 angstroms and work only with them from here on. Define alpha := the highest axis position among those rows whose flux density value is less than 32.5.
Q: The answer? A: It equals 4686.5 angstroms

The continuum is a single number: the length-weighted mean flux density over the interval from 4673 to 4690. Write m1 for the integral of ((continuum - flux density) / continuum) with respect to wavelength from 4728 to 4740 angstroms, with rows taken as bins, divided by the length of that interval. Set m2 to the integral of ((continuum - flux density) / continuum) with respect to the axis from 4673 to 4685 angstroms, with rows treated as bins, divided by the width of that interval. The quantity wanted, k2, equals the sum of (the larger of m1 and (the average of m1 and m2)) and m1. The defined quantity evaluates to 0.07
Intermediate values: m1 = 0.033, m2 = -0.01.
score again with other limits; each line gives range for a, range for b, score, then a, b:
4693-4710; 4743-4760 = 0.6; 0.50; 0.3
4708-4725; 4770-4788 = 1.2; 0.50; 0.6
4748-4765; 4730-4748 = 1.5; 0.20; 0.3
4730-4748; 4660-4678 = 2.0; 0.30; 0.6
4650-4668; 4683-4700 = 0.5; 0.60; 0.3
